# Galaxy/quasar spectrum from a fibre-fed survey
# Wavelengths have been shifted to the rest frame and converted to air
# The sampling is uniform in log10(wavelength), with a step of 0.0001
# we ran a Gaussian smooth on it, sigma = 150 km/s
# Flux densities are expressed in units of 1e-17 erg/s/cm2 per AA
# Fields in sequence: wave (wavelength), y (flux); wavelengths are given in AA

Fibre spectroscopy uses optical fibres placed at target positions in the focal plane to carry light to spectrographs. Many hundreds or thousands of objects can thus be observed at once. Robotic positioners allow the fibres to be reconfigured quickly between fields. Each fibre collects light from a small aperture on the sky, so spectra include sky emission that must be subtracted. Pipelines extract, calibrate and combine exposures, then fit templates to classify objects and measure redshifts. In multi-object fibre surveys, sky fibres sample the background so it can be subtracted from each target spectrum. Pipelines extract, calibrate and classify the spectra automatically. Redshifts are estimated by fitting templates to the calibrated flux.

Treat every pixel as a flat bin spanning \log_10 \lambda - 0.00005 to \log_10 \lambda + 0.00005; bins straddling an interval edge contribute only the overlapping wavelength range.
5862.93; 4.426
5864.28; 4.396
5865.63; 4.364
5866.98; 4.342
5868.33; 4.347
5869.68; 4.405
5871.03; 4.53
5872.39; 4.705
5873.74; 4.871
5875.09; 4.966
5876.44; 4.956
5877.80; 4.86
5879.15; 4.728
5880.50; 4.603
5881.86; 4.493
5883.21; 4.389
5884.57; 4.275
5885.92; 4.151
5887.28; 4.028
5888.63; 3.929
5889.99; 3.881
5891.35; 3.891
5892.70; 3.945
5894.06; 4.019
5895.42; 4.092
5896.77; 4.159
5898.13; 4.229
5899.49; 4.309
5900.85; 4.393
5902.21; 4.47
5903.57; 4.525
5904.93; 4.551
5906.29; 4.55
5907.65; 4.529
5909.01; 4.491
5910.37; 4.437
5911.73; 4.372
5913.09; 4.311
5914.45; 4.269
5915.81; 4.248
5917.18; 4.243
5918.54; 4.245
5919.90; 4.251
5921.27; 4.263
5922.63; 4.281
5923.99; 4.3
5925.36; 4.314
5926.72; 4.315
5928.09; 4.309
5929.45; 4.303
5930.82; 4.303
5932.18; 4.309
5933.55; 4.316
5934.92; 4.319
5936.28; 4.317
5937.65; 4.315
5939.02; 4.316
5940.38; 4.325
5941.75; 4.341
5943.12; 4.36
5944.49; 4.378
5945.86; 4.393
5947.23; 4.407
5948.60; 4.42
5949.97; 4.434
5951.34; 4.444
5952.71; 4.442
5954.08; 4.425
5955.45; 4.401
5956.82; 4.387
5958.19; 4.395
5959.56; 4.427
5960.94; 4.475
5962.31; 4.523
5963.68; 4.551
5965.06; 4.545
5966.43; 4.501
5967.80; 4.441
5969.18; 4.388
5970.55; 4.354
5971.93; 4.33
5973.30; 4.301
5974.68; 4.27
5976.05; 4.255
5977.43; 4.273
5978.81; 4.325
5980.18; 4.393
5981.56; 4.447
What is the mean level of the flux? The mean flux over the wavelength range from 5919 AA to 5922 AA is 4.26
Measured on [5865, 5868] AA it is 4.35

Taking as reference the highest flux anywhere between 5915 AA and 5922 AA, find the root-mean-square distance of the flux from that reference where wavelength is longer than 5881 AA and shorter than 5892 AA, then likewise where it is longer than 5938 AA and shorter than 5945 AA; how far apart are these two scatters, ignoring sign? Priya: 0.17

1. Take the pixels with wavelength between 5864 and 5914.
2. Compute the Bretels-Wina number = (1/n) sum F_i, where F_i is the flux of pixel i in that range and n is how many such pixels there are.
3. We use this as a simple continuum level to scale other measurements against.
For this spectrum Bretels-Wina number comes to 4.39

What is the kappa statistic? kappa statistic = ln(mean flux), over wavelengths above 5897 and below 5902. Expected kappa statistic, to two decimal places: 1.46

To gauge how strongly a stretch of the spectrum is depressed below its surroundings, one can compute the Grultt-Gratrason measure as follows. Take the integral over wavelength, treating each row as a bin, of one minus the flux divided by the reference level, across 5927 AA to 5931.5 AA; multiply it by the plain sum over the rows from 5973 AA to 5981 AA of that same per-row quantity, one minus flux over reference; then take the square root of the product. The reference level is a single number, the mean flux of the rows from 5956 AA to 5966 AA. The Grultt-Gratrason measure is 0.19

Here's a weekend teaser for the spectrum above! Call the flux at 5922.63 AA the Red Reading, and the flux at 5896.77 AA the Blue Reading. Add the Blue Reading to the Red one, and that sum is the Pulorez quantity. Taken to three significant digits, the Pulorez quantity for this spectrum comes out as 8.44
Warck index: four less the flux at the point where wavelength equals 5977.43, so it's -0.27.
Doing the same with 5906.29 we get -0.55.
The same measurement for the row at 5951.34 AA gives -0.44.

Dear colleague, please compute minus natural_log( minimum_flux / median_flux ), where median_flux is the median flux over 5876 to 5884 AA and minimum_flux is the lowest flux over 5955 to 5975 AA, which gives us 0.089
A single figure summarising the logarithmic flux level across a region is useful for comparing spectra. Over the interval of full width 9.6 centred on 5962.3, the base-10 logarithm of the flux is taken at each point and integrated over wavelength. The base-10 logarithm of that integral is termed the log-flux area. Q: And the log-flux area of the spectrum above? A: 0.80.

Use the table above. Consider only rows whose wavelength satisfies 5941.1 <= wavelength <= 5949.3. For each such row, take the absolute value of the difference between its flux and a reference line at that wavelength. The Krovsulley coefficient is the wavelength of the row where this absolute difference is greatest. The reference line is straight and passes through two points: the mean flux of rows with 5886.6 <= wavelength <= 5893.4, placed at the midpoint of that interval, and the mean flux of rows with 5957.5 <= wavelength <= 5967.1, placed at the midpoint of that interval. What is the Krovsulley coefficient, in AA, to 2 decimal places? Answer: 5948.60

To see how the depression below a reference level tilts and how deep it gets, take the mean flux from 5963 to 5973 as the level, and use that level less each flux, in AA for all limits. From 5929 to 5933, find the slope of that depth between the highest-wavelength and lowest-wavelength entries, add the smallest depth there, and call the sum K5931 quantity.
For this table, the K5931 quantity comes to 0.13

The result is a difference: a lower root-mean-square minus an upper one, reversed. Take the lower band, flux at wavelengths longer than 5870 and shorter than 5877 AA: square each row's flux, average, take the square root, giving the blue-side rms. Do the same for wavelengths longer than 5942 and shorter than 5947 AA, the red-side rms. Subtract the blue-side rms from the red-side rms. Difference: -0.43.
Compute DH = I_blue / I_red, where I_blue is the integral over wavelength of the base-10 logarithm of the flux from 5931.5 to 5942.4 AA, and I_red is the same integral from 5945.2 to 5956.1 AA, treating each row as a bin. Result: 0.98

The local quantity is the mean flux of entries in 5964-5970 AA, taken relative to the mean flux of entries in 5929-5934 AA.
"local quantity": 1.04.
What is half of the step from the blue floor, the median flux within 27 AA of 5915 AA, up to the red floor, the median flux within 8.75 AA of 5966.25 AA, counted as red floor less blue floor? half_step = 0.059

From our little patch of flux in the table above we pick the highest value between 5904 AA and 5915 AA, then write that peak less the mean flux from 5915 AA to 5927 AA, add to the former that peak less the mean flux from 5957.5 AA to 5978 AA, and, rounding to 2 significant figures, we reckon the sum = 0.43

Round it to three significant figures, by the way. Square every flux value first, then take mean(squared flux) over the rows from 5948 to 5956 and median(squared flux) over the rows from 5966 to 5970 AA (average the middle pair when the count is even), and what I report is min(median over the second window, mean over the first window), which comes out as 19.6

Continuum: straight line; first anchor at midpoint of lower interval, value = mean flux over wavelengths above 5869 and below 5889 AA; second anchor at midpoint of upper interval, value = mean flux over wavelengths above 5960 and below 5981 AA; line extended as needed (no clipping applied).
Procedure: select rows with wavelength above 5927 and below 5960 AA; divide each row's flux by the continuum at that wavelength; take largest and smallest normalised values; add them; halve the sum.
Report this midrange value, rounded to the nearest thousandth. 0.985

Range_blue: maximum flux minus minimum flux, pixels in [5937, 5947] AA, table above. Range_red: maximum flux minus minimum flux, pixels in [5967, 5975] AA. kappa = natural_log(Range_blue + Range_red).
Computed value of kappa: -1.4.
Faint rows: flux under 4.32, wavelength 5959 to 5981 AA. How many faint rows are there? 4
